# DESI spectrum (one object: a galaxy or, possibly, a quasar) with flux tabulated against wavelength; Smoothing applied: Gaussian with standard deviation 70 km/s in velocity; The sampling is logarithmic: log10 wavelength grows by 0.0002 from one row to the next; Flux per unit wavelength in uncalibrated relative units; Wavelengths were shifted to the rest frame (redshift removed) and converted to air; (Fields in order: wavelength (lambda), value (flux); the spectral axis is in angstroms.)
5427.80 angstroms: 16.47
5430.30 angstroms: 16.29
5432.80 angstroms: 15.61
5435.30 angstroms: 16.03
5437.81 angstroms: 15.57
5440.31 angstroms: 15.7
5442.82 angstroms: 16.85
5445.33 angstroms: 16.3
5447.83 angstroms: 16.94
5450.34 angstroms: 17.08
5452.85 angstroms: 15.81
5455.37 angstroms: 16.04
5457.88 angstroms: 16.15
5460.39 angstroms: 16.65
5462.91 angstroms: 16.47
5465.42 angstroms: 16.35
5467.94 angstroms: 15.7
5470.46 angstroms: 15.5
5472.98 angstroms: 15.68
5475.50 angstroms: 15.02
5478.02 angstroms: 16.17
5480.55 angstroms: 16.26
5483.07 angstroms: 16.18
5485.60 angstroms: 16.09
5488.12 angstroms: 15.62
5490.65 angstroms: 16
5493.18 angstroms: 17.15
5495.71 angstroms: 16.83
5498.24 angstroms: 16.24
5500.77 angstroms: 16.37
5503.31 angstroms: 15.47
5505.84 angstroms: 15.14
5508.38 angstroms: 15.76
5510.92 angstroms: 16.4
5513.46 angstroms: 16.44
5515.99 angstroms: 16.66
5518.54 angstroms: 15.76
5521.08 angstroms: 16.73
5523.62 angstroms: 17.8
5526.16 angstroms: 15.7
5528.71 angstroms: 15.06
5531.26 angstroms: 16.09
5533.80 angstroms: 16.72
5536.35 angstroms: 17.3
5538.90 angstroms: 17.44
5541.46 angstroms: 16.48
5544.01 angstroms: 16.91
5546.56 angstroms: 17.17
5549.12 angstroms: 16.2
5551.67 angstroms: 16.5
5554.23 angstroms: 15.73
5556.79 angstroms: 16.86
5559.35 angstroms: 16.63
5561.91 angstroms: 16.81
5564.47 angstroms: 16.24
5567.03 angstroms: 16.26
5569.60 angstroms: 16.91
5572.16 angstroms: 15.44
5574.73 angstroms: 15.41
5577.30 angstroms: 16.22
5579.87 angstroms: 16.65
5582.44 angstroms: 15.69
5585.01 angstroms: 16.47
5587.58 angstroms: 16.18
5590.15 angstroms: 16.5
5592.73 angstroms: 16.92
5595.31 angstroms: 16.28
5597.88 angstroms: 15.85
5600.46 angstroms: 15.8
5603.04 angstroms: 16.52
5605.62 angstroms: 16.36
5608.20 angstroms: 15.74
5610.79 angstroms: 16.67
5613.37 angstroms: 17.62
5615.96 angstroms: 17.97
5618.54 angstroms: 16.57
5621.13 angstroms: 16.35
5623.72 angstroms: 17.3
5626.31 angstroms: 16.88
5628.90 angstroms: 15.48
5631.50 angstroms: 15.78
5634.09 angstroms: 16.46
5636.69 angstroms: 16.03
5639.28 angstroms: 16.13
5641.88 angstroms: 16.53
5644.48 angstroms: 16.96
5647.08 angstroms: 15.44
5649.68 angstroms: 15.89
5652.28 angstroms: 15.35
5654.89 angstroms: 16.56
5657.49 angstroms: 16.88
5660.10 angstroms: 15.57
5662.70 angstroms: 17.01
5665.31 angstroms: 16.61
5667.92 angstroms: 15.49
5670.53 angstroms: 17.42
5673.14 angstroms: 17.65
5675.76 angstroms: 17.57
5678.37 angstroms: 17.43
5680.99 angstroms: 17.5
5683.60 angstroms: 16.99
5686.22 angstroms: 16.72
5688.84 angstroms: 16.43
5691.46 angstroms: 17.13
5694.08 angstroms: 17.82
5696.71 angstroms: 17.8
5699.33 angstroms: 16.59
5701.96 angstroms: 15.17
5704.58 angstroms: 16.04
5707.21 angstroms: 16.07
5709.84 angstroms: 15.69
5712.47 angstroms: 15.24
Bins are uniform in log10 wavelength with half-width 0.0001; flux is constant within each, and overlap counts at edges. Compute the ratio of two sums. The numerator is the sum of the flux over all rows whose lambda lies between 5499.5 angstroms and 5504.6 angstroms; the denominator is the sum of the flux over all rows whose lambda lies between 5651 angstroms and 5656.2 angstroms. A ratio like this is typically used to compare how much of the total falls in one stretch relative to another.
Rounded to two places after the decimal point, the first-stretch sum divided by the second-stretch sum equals 1.00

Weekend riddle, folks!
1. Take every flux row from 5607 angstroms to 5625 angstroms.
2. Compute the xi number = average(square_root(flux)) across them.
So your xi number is 4.11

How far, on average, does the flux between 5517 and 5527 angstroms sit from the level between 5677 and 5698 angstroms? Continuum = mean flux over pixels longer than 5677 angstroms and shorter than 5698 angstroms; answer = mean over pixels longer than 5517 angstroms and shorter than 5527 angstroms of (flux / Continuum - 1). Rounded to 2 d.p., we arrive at -0.04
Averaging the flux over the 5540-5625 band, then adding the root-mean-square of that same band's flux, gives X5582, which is 32.93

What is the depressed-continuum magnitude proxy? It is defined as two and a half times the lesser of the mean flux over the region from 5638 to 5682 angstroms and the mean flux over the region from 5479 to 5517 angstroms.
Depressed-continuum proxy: 40.4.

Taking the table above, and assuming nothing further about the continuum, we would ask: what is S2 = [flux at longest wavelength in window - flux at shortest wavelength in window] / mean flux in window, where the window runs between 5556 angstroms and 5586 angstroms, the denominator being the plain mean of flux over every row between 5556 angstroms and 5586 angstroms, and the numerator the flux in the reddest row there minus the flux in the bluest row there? -0.02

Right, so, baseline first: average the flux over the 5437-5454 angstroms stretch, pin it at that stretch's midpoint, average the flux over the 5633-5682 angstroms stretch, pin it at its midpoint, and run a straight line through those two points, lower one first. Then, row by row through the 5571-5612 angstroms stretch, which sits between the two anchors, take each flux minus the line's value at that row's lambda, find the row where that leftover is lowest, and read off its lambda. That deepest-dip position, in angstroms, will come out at 5574.73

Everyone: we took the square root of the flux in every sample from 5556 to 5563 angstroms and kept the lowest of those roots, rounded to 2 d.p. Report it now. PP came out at 4.08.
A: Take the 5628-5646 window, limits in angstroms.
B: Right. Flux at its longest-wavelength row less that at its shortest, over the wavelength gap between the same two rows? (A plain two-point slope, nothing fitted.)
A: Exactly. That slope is 0.095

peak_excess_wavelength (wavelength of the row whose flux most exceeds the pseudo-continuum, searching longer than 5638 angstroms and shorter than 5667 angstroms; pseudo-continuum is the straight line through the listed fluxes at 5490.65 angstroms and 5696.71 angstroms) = 5644.48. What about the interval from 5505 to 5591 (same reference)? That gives 5523.62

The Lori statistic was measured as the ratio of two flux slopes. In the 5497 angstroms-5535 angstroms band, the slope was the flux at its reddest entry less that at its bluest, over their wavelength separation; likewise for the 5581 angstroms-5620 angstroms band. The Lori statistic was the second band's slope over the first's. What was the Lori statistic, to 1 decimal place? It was 1.8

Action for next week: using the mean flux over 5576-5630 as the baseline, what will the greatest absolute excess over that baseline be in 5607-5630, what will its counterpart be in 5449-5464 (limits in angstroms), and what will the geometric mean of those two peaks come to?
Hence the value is 1.00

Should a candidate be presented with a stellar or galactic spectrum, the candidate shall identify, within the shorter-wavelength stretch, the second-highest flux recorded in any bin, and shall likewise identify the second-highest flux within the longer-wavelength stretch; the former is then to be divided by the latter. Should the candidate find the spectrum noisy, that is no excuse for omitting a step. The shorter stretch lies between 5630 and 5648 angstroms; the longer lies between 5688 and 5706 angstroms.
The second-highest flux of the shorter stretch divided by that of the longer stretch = 0.93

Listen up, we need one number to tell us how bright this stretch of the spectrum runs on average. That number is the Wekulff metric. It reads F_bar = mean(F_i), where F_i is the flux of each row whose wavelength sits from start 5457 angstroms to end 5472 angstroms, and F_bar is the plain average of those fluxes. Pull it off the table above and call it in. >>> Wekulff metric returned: 16.1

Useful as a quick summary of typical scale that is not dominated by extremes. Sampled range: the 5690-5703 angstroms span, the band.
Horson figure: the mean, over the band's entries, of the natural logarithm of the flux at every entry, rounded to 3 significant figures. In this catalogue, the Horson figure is 2.83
